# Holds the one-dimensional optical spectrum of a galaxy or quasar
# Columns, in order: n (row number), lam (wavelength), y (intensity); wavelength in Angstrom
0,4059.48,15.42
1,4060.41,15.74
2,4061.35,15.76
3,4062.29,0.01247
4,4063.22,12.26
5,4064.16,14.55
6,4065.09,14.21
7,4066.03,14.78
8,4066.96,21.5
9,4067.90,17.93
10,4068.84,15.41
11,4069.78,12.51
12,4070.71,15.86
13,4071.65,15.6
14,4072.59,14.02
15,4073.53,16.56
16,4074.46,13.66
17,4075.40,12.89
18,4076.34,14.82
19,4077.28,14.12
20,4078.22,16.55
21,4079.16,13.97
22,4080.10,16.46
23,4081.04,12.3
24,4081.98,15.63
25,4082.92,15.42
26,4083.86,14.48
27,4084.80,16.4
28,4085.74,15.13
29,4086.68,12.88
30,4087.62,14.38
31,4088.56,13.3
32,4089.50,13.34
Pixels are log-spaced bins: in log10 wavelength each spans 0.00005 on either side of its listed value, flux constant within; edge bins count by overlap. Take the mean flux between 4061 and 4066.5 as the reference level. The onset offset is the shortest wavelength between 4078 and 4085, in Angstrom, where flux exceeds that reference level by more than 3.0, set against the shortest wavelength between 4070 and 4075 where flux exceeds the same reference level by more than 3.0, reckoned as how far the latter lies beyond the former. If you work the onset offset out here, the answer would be -7.5 Angstrom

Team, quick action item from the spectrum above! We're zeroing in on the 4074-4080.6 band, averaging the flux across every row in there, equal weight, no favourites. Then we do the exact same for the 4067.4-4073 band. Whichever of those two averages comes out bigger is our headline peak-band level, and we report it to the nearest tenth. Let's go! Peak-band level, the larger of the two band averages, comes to 15.2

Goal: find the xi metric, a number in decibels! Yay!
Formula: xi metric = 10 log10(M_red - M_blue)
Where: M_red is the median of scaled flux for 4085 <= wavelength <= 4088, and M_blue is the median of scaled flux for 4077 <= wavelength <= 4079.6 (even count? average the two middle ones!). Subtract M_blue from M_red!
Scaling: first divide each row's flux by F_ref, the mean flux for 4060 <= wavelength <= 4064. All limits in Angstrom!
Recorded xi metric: -16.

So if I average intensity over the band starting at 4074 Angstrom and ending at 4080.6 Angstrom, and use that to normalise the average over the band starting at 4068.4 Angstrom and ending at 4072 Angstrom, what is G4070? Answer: 1.01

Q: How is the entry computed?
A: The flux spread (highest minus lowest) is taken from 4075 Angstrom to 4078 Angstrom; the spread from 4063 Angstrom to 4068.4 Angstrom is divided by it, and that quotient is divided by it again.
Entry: 2.5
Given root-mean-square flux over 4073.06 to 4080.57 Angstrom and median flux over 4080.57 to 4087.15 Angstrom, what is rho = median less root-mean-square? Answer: 0.19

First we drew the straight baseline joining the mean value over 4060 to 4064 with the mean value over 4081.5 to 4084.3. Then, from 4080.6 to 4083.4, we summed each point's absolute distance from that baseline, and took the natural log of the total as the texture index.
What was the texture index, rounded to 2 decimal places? 1.22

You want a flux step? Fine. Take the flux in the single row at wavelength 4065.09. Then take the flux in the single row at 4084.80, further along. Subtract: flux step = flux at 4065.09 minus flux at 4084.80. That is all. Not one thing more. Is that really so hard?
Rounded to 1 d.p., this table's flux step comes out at -2.2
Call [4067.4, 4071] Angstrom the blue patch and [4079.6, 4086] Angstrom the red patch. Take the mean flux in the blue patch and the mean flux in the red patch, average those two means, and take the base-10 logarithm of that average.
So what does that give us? 1.18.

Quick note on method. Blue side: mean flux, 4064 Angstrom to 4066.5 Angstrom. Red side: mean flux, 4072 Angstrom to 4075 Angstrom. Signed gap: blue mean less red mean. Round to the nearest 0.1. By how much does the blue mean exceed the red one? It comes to -0.2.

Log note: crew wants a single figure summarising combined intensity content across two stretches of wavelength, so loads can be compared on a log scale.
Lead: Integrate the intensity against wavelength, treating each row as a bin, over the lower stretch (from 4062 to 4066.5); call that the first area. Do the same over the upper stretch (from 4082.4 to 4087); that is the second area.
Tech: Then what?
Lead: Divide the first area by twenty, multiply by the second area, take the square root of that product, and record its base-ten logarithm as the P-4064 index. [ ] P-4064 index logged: 1.13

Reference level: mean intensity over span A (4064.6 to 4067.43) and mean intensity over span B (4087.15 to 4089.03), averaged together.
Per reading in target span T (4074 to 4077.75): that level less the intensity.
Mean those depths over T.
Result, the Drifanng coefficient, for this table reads 1.5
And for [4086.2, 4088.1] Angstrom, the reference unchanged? 1.7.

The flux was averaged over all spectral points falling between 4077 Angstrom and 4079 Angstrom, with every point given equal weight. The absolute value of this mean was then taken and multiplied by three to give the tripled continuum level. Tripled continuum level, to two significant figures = 46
